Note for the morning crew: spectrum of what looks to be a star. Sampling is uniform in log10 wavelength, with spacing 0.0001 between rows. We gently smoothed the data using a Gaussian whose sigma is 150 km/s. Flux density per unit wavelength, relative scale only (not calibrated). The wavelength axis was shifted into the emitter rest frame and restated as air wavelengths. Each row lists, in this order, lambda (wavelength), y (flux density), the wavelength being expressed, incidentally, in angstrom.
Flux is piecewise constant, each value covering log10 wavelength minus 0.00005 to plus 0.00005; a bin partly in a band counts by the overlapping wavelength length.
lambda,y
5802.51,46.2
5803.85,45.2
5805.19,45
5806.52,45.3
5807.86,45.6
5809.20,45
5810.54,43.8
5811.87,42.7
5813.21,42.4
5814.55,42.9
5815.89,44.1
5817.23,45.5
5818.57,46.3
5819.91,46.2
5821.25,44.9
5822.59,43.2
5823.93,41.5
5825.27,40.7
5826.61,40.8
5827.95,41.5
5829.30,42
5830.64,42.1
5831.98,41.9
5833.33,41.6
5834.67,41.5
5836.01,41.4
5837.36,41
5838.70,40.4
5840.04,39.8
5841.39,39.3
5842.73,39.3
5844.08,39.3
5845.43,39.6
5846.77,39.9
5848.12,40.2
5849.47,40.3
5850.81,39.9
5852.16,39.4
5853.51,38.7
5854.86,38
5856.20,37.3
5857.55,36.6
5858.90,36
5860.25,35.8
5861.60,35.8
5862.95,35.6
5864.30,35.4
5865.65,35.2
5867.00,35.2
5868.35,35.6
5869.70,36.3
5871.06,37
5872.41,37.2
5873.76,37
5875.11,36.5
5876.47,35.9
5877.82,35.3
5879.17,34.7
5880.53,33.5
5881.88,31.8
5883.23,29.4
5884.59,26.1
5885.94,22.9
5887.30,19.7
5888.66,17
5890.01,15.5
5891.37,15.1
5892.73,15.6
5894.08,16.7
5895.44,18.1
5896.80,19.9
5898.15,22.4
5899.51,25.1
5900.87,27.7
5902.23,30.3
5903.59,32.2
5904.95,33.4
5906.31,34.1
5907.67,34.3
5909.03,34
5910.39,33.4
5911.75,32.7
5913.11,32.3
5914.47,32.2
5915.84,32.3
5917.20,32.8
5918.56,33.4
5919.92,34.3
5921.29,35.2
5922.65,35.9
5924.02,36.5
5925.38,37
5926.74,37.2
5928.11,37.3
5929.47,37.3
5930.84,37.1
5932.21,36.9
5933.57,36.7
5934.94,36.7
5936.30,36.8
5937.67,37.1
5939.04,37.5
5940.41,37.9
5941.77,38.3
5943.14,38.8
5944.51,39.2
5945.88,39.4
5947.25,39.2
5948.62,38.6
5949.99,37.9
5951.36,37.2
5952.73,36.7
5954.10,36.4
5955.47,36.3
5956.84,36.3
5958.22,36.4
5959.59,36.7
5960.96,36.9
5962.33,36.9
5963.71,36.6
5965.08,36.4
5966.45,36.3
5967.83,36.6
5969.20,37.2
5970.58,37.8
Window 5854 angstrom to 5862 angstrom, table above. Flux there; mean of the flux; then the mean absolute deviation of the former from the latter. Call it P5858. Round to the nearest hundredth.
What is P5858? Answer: 0.72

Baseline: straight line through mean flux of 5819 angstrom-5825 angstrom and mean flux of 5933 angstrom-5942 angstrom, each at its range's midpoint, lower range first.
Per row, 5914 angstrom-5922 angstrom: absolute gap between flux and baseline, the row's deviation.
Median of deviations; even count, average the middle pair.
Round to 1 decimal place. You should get 5.3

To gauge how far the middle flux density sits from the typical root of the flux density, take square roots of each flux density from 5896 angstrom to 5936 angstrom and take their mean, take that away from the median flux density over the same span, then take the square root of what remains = 5.3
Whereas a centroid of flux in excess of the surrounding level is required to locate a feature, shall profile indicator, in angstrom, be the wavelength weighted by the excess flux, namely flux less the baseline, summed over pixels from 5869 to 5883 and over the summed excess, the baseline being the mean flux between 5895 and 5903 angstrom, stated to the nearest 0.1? 5875.3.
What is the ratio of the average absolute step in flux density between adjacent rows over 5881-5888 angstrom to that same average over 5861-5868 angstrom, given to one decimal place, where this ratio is 20.2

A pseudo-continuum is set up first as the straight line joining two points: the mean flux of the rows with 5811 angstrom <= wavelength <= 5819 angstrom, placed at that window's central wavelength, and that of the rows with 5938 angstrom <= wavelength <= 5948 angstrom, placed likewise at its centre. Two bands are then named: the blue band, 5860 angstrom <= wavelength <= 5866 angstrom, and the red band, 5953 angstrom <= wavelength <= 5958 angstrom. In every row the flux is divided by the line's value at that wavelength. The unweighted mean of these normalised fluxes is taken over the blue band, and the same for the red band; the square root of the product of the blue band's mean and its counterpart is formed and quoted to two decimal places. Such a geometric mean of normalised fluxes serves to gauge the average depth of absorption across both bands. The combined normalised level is 0.90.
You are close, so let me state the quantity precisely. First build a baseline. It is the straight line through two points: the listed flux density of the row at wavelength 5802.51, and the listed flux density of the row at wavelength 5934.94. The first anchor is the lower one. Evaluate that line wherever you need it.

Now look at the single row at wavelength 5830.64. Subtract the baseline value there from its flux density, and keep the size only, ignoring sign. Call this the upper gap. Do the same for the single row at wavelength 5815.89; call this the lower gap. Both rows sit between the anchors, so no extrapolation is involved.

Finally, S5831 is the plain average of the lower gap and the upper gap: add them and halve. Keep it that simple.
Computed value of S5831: 1.6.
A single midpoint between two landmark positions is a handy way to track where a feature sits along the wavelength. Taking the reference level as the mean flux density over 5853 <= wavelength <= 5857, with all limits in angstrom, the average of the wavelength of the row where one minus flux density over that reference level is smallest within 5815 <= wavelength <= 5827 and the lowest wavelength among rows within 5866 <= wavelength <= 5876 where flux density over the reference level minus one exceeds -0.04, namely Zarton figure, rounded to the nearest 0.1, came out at 5844.8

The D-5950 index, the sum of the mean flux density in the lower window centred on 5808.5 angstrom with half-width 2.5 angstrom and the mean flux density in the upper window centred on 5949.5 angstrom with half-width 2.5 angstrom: 83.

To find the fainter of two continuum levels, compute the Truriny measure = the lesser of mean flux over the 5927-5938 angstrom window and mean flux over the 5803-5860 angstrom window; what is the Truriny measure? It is 37.0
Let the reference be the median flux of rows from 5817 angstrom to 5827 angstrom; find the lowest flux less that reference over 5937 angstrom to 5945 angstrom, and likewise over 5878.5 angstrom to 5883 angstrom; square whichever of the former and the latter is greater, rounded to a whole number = 48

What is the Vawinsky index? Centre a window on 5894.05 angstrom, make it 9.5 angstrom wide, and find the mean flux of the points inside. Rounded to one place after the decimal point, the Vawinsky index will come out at 17.6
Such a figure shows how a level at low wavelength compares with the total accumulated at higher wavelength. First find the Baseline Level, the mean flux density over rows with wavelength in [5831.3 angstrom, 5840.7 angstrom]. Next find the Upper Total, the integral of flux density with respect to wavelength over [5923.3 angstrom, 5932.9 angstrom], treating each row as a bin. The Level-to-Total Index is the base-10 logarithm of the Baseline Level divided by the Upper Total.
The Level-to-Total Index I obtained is -0.94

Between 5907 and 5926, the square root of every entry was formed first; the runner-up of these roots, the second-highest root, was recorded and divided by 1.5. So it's 4.03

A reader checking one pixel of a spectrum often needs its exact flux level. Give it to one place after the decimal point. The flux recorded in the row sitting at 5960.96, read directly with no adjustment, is 36.9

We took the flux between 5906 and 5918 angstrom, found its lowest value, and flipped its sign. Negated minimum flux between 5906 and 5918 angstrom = -32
